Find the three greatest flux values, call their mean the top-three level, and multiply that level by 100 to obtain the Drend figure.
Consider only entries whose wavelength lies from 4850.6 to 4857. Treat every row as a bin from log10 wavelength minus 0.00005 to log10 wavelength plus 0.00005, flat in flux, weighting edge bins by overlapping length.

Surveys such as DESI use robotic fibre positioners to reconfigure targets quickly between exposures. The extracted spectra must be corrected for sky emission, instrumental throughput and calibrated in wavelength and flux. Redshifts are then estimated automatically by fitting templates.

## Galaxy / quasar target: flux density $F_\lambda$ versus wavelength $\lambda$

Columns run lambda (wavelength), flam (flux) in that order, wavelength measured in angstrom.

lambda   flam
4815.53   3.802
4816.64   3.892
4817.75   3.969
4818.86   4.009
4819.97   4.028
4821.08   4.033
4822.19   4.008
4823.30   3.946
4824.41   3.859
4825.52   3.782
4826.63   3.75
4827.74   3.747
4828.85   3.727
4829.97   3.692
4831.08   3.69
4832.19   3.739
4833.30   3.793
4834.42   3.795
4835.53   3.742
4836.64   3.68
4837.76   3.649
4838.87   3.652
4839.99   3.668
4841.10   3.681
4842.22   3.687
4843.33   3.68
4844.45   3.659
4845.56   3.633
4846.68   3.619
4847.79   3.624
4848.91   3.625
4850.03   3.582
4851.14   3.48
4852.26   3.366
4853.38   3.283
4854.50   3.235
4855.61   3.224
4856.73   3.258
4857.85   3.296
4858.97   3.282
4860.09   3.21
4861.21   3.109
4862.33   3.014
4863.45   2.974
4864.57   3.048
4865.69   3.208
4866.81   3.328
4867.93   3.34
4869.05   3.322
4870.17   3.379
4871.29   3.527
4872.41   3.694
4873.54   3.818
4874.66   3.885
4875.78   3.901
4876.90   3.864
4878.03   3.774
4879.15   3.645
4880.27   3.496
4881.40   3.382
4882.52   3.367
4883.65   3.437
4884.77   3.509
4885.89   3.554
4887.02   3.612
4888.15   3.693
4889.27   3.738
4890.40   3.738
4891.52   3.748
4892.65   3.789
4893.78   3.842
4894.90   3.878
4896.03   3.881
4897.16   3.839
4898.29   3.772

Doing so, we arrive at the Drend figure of 338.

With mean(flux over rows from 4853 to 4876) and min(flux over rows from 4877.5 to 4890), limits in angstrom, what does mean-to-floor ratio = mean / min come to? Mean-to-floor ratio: 0.99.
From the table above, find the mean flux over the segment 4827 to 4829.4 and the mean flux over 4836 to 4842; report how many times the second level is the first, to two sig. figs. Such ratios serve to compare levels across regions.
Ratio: 0.98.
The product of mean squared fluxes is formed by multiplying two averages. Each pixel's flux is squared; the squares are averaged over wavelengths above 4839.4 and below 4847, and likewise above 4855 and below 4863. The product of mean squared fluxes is 137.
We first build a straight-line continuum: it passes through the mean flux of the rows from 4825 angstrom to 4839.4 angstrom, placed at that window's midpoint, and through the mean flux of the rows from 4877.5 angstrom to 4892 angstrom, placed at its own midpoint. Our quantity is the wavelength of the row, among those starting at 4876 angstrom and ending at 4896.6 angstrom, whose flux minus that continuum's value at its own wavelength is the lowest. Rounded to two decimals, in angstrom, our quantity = 4882.52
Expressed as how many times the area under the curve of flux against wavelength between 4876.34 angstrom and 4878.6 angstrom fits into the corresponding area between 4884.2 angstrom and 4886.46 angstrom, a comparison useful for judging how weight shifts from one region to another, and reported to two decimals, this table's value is 0.93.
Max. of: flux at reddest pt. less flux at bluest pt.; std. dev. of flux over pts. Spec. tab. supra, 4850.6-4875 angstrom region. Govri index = 0.405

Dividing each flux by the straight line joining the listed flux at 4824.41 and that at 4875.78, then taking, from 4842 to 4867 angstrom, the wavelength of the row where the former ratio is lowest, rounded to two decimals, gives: 4863.45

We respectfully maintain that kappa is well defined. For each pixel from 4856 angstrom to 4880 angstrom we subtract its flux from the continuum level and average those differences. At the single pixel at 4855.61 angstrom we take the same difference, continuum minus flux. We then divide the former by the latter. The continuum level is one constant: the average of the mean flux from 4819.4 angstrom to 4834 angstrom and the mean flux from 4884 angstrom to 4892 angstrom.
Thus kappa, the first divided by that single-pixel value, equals 0.62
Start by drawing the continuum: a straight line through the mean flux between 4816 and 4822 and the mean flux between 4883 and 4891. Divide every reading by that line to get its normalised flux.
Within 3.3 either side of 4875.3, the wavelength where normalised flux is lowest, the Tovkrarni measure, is 4872.41 angstrom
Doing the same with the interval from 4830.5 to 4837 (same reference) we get 4831.08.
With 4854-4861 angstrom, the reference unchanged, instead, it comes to 4855.61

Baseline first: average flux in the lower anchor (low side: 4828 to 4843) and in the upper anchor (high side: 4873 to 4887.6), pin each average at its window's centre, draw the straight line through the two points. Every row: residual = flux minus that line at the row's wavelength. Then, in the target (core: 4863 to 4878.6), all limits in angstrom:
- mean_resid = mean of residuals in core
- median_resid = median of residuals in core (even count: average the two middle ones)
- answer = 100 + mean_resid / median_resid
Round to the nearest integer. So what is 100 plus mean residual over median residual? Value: 101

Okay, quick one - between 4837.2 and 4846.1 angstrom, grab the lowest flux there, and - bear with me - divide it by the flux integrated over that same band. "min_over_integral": 0.11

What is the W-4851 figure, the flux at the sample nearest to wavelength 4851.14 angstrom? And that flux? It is 3.48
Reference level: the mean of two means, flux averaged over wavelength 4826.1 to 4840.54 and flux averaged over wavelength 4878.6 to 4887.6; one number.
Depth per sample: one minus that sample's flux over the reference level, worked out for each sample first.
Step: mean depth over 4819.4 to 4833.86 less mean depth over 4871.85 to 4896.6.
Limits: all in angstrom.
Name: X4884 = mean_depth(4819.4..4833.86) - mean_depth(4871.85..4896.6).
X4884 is -0.038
